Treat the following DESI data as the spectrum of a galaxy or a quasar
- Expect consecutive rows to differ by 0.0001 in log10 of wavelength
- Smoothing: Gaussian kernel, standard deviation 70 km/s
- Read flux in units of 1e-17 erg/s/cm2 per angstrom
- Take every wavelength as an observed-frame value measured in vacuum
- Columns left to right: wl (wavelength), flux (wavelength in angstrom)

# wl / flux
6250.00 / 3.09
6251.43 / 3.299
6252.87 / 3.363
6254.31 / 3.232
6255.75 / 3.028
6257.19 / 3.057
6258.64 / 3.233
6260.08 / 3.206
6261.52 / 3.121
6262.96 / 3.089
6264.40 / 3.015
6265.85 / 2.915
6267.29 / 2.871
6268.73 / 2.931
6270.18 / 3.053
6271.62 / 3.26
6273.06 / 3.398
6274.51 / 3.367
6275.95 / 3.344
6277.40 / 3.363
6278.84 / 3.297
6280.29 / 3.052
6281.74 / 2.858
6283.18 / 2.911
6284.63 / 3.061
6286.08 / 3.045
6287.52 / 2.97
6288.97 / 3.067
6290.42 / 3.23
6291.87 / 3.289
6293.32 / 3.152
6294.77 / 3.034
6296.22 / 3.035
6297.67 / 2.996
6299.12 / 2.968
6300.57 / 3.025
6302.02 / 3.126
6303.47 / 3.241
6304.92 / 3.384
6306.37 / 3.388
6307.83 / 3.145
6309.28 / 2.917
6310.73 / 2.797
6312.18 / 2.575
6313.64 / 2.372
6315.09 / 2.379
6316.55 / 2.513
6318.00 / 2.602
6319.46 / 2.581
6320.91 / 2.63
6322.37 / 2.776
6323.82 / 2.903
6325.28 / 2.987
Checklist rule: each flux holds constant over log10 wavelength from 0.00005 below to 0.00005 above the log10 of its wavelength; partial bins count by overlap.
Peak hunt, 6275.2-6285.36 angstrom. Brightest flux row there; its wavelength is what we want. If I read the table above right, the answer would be 6277.40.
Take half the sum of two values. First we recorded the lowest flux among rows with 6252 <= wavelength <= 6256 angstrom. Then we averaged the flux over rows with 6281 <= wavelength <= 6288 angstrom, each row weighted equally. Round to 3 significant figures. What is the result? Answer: 3.00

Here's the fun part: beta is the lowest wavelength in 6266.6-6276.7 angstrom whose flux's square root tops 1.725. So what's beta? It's 6270.18 angstrom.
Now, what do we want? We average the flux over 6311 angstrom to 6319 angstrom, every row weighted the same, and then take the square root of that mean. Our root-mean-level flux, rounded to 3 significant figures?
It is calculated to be 1.58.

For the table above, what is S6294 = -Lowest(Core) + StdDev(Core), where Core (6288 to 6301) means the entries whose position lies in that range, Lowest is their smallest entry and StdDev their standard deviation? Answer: -2.86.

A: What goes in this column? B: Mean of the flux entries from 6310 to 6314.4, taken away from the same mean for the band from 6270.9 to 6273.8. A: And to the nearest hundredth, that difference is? 0.75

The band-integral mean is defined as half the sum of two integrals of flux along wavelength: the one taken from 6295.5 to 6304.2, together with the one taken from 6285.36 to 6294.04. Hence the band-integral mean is 26.9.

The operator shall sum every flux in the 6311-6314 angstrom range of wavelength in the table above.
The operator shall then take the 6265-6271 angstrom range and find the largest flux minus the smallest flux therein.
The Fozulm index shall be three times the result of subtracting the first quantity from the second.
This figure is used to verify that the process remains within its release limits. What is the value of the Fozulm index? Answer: -14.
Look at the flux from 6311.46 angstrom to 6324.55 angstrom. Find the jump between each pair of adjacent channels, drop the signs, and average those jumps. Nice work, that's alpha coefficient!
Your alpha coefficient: 0.10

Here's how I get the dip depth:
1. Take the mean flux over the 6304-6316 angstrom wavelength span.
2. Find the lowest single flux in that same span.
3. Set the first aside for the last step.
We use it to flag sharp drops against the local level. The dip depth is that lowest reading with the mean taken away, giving -0.50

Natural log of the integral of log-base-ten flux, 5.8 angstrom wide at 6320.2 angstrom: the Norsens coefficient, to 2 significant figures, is 0.90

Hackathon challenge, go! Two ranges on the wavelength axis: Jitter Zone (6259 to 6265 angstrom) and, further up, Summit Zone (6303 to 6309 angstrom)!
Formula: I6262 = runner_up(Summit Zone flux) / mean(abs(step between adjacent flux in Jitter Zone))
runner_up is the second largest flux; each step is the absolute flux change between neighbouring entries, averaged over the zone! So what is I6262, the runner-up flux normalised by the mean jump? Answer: 53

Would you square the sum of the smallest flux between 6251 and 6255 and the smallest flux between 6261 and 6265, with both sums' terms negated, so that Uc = 39.0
